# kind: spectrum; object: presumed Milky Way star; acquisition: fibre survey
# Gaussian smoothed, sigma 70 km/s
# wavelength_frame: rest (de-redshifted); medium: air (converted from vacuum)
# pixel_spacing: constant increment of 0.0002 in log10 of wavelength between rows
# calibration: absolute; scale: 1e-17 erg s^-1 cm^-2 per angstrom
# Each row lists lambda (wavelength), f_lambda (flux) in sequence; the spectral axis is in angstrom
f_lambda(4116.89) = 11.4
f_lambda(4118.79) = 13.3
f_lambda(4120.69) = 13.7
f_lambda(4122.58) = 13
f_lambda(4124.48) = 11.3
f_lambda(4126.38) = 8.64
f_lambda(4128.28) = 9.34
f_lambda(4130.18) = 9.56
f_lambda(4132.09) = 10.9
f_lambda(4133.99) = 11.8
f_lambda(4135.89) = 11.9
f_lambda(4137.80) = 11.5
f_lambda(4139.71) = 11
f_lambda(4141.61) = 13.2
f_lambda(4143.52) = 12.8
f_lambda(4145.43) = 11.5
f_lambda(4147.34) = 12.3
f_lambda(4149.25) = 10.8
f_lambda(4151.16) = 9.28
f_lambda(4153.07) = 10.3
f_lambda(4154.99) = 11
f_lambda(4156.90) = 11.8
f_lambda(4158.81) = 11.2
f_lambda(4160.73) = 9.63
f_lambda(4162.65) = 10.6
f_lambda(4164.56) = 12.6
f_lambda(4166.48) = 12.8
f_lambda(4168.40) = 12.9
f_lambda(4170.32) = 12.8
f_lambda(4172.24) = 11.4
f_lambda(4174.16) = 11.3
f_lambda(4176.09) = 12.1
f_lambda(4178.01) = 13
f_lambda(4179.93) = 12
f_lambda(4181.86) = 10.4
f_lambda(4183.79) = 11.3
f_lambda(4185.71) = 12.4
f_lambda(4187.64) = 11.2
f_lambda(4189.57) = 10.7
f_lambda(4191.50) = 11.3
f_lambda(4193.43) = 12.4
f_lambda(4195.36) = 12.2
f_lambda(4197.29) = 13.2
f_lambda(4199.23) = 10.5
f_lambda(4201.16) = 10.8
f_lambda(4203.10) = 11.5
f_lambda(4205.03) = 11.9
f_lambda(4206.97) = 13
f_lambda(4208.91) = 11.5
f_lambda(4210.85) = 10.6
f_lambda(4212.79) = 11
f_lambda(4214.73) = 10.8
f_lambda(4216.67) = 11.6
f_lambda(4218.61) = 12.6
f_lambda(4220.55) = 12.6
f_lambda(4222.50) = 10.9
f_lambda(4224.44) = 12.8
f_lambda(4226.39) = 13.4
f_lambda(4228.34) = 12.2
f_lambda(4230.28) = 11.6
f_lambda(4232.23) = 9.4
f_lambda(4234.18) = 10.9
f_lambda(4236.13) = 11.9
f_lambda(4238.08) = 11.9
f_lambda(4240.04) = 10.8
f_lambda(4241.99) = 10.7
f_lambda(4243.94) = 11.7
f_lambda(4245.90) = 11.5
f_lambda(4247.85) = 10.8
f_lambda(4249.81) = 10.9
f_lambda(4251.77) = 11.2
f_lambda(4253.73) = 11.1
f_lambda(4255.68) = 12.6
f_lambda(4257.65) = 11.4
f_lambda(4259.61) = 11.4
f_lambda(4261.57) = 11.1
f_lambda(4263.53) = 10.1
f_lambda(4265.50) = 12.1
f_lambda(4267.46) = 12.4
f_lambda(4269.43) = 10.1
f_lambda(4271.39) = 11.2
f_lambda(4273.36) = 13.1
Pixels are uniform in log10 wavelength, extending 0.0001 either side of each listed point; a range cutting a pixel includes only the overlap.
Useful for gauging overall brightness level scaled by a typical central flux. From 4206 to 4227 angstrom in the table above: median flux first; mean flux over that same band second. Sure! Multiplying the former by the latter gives 138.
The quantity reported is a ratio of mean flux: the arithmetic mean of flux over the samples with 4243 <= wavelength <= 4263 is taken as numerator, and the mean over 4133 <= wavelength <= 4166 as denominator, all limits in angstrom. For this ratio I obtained 1.00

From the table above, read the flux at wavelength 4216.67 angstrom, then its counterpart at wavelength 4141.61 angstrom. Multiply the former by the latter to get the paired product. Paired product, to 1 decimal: 153.1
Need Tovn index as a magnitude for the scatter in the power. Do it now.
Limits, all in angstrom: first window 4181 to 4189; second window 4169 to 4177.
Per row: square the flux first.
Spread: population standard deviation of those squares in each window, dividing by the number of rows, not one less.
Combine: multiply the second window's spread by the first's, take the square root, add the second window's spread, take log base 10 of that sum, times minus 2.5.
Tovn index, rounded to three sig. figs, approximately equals -3.69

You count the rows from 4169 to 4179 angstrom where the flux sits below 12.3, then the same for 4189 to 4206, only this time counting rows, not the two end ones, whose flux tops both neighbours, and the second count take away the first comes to -1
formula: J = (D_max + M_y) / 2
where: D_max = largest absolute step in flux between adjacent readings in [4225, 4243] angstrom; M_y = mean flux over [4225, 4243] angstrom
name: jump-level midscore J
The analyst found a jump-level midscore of 6.8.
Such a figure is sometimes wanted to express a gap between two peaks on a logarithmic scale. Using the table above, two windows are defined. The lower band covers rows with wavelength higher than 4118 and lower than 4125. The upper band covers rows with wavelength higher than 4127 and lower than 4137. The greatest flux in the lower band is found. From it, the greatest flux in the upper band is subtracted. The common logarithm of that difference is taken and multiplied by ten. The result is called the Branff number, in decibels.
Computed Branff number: 2.6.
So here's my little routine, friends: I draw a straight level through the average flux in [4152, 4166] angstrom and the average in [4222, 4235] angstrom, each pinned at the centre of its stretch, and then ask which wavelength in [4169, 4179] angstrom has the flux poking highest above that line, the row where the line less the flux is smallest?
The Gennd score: 4178.01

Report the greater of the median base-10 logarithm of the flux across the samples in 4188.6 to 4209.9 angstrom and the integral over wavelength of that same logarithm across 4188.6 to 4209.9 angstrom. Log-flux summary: 22.7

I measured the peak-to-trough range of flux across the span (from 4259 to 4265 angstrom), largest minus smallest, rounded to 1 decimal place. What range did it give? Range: 1.3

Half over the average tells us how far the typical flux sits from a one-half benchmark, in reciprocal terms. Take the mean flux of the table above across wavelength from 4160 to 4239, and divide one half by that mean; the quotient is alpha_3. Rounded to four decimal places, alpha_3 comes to 0.0427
